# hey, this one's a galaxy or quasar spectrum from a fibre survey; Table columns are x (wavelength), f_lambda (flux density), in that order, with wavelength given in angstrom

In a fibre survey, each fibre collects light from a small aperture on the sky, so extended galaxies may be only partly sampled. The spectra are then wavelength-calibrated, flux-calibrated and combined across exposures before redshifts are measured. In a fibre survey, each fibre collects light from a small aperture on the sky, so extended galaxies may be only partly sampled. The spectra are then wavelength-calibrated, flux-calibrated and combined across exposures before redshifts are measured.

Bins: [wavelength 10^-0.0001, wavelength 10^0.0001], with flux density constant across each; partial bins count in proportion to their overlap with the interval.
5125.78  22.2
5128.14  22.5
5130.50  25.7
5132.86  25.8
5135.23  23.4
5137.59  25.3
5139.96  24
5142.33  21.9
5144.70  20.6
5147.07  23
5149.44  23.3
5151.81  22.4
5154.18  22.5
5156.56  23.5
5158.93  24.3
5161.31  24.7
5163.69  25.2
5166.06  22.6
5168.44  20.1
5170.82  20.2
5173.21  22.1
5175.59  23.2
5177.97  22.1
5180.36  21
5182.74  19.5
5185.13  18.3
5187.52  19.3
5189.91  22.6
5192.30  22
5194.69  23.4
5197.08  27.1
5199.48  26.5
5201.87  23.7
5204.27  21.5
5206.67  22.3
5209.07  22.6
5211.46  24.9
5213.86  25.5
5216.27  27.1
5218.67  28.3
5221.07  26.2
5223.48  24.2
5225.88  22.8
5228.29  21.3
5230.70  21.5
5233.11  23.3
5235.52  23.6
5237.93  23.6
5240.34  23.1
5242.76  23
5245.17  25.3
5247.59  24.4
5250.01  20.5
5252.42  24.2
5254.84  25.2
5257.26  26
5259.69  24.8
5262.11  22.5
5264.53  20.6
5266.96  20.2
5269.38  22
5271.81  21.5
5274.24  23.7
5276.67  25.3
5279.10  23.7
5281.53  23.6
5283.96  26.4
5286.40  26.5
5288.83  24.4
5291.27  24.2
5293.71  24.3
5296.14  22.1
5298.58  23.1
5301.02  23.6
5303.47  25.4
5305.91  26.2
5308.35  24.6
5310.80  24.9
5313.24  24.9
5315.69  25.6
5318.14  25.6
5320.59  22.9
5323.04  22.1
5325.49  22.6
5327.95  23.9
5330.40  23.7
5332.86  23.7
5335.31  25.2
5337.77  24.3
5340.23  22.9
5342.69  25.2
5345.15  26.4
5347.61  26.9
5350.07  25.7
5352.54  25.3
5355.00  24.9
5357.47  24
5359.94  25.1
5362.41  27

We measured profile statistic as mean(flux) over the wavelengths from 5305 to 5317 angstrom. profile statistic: 25.2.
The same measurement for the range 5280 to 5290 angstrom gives 25.2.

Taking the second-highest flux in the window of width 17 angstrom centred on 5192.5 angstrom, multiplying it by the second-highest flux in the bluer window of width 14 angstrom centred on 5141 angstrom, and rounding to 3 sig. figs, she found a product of 636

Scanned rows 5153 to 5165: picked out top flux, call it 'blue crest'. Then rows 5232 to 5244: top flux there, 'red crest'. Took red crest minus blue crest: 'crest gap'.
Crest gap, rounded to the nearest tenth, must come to -1.6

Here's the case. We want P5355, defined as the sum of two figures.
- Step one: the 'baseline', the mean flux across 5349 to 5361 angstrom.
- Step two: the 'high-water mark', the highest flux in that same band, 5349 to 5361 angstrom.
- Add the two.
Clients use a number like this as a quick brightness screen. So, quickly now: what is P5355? 50.7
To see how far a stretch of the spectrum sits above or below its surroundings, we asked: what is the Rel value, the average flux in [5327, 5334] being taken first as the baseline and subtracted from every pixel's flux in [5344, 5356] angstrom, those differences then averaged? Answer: 2.1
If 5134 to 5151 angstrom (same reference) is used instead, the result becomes -0.7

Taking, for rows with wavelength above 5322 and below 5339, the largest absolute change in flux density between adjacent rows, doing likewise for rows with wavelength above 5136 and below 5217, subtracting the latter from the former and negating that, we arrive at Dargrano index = 2.2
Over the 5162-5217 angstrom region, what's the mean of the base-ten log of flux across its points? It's 1.35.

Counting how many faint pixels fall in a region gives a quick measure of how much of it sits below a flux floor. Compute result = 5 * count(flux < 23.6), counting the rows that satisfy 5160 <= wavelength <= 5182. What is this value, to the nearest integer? 35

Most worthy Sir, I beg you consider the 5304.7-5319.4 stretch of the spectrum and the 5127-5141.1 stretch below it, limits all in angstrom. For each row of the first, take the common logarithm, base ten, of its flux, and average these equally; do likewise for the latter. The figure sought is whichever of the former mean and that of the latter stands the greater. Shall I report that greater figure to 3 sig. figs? 1.40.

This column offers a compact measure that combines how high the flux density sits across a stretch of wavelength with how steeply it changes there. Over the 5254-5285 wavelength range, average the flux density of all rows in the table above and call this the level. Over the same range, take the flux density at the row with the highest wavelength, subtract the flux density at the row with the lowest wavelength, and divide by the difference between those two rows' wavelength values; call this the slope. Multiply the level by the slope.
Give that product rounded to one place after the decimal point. 1.0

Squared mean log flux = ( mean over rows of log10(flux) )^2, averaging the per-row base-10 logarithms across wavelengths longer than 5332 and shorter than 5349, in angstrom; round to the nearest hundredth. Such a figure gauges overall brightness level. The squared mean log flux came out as 1.95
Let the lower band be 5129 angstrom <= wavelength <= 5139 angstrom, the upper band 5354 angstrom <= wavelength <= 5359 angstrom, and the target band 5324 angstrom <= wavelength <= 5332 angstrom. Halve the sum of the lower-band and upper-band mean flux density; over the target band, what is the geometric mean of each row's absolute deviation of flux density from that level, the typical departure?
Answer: 1.2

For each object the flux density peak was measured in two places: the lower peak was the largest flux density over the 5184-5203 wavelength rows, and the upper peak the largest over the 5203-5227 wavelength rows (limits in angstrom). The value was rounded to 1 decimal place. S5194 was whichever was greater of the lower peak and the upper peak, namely 28.3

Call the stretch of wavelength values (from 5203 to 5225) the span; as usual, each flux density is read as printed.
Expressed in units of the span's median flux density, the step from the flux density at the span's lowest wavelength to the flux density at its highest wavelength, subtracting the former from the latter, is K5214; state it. 0.108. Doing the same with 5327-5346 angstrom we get 0.104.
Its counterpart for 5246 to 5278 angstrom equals 0.038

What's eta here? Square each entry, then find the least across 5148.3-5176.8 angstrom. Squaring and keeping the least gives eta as 404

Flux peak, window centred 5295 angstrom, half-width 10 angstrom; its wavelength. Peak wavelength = 5286.40 angstrom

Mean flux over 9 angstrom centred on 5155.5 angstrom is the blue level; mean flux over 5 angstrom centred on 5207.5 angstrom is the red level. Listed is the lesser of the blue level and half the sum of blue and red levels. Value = 22.8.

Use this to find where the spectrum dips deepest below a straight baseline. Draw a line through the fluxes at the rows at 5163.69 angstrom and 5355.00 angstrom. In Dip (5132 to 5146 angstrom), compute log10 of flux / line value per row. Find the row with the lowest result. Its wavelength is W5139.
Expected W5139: 5144.70 angstrom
